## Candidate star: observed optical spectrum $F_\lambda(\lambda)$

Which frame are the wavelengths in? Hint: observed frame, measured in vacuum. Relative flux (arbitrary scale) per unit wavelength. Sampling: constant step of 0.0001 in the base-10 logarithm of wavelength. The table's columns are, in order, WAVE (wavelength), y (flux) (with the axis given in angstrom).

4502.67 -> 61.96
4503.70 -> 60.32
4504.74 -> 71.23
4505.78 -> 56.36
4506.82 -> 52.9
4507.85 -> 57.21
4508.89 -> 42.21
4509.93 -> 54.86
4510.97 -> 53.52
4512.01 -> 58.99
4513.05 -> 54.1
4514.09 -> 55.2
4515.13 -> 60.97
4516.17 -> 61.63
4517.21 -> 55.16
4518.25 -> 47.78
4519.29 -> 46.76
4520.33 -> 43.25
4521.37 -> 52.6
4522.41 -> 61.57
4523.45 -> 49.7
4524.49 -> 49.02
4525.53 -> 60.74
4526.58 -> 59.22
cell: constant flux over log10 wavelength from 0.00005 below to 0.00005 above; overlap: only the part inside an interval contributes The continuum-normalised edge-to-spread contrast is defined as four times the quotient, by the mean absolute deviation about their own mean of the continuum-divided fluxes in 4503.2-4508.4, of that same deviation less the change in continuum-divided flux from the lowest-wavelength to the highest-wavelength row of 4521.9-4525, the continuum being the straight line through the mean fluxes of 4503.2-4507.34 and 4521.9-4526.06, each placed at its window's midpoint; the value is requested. 15.3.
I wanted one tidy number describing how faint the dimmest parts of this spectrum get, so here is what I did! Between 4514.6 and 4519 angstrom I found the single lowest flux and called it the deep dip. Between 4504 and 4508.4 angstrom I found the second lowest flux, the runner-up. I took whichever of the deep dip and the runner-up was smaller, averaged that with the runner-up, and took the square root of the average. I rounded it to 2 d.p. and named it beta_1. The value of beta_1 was 7.22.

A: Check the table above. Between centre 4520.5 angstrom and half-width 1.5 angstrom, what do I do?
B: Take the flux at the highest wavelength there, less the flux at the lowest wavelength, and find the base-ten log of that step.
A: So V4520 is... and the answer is 0.77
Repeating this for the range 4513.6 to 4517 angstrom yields 0.81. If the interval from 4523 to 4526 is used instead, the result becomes 1.04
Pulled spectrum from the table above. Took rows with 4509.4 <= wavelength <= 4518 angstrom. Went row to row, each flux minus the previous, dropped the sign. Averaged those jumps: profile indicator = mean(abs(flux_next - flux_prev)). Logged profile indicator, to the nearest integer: 4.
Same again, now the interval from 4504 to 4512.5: 8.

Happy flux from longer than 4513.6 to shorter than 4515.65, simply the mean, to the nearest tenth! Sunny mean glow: 58.1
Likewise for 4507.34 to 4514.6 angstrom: 53.7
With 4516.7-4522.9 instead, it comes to 51.2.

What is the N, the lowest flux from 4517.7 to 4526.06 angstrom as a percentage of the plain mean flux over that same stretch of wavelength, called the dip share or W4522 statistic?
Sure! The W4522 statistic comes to 84.1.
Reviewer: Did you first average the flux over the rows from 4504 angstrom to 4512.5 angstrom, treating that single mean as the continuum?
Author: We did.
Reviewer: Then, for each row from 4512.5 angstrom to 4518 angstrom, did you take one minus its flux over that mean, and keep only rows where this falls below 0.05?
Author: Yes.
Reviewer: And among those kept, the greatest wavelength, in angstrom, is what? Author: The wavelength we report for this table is 4517.21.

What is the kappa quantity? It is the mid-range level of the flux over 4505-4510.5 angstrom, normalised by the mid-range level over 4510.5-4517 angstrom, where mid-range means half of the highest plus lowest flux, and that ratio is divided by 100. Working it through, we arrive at 0.0086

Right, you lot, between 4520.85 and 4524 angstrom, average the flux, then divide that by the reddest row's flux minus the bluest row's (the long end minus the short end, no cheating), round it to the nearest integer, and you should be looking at -19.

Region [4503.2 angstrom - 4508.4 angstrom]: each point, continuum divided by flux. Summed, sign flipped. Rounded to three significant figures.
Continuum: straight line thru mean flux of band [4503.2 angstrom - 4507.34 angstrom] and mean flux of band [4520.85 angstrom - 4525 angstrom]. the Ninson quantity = -5.08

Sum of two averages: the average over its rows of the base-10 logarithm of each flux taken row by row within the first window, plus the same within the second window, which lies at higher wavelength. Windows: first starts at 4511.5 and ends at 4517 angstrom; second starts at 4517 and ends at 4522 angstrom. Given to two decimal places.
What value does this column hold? 3.45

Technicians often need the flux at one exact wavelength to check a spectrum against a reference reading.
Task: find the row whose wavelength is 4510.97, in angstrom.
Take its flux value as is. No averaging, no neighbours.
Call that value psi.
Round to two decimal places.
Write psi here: 53.52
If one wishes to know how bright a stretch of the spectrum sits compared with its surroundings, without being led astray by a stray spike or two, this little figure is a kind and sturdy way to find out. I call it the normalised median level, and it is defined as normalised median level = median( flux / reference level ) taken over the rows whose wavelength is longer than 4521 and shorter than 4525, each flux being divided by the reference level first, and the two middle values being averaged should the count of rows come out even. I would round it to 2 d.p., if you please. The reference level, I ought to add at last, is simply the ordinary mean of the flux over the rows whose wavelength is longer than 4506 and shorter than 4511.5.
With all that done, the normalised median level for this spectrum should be 0.98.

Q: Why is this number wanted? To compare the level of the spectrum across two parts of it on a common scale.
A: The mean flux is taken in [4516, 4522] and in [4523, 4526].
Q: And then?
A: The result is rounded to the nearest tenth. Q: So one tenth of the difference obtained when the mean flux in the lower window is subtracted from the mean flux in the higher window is 0.2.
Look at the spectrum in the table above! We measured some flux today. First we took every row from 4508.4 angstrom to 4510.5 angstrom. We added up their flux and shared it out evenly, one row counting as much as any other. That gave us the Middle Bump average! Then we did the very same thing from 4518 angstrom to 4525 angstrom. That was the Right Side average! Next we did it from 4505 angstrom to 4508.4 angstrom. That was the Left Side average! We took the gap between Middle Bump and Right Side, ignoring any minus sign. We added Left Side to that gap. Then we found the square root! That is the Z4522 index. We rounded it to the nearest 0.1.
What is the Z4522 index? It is 7.6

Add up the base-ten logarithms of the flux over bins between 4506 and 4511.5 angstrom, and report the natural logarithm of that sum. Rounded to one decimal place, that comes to 2.1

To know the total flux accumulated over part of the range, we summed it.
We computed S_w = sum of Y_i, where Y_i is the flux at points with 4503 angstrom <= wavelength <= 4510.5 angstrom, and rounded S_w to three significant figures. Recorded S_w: 395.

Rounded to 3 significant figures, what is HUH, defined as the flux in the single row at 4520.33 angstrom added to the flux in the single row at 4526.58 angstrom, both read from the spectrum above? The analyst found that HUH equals 102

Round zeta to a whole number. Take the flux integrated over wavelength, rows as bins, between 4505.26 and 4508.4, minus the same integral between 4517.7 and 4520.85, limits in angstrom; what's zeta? 29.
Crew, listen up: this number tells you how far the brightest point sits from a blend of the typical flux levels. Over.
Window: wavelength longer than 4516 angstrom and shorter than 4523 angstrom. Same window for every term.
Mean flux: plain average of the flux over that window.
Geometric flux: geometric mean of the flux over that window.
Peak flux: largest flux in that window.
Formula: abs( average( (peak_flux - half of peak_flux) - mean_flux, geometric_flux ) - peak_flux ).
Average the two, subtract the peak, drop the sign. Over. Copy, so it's 46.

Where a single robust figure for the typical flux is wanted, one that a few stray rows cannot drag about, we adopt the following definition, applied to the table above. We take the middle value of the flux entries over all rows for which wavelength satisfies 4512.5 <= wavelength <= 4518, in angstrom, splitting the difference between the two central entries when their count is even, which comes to 55.2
